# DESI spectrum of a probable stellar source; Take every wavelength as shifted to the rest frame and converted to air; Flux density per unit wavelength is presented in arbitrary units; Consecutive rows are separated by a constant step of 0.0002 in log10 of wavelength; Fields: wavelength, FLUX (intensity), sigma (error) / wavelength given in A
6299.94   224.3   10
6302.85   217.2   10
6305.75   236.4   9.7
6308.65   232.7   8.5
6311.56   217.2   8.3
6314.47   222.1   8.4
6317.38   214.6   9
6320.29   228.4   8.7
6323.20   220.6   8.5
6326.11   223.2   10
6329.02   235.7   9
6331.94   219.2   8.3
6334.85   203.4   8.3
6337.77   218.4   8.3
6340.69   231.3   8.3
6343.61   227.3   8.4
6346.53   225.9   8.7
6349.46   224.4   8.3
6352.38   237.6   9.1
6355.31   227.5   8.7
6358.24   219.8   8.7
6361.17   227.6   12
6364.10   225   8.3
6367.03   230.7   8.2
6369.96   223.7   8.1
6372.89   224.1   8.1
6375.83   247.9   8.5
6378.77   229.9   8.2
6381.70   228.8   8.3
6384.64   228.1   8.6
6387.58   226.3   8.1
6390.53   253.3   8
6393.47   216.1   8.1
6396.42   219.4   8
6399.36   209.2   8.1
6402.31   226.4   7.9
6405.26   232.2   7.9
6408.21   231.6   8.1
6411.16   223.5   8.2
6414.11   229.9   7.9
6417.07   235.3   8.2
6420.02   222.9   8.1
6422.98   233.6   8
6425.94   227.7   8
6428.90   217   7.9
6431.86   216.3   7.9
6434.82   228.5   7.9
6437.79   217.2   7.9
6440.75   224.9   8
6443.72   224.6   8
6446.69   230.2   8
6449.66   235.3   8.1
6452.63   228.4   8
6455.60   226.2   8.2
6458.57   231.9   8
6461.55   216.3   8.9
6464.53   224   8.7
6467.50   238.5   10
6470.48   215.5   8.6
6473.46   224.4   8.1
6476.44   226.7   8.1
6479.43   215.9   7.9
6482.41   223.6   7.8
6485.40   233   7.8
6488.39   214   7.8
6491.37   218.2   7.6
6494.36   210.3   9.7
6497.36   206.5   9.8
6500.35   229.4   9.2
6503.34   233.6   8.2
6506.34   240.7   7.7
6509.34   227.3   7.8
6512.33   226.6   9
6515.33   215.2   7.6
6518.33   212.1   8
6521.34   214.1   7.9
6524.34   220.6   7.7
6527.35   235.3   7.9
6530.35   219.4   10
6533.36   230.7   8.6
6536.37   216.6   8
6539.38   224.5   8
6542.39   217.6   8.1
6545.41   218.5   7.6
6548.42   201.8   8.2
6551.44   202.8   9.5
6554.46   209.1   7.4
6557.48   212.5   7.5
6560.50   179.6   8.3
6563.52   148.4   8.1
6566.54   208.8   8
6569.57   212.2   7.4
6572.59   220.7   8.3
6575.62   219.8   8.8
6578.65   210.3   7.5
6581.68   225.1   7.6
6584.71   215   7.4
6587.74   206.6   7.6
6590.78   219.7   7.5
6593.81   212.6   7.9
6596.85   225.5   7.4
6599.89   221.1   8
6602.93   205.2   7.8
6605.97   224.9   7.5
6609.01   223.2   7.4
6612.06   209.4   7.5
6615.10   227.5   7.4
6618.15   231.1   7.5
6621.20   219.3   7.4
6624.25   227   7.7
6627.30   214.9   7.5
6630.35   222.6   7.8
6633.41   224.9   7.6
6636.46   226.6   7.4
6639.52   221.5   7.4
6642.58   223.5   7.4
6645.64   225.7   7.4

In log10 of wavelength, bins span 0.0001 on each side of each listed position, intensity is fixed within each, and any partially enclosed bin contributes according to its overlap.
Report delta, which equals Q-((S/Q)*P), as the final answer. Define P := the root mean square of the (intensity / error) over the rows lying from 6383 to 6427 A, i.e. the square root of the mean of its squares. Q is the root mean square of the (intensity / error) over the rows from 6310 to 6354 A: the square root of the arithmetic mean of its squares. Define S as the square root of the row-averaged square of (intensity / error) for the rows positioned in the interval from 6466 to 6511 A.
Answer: -3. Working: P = 28.2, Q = 25.9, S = 27.0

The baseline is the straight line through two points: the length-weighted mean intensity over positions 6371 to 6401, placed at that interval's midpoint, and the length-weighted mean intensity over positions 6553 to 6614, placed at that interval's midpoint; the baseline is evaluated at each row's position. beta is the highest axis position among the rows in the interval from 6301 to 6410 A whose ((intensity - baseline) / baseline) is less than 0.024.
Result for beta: 6408.21 A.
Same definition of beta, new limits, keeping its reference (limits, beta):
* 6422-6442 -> 6440.75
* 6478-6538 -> 6536.37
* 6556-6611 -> 6602.93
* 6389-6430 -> 6428.90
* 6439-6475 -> 6473.46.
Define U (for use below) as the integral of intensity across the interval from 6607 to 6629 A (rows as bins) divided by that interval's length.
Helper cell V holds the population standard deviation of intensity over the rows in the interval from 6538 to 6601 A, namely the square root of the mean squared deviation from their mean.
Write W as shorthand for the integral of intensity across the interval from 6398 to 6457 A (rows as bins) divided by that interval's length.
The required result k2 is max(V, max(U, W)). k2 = 226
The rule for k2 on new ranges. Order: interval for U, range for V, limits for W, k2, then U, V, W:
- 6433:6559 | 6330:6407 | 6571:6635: 222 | 222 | 9.9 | 219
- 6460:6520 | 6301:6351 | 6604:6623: 223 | 223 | 8.1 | 222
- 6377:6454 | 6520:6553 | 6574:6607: 227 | 227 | 9.6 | 217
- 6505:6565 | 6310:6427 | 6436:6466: 226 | 214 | 8.9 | 226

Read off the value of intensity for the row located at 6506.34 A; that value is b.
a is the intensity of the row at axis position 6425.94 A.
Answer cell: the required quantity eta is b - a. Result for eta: 13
